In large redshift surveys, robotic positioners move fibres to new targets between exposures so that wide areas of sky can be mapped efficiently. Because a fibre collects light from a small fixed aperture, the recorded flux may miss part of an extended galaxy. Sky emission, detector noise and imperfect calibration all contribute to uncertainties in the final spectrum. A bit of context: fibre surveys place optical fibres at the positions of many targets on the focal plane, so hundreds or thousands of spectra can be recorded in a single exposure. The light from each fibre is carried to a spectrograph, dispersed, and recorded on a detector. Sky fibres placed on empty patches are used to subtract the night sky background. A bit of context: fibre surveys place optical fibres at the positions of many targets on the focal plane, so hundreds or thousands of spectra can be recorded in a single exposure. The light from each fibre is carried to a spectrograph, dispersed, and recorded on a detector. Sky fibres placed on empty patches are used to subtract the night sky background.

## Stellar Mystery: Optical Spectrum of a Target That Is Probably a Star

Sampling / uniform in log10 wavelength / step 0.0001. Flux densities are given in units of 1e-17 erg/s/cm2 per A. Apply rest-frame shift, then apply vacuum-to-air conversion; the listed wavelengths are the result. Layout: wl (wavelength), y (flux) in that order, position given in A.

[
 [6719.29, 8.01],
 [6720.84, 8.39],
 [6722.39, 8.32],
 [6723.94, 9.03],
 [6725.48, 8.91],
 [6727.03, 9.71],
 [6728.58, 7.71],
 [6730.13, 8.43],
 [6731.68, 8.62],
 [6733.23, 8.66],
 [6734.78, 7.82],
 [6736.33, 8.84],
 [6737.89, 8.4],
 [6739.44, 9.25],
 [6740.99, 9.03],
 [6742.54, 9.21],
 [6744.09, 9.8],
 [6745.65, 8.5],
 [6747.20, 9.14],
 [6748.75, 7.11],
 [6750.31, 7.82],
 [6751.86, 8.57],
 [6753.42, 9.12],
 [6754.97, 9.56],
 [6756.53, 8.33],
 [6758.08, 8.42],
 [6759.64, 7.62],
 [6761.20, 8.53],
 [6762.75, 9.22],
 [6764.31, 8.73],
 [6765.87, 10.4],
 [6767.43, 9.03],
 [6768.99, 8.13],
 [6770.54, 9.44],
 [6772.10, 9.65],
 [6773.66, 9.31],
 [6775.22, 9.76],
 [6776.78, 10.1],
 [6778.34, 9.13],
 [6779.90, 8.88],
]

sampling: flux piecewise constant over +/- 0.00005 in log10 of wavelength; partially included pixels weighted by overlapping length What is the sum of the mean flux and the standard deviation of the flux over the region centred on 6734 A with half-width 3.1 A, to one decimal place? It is 8.9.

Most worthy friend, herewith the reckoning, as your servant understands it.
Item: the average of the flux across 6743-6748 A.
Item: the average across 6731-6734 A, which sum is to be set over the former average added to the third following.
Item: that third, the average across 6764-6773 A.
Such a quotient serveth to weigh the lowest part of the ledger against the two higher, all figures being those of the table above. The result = 0.470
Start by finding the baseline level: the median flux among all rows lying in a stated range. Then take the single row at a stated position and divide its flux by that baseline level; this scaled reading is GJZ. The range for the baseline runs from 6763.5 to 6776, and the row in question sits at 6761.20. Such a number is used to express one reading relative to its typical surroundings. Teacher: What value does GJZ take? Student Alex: 0.91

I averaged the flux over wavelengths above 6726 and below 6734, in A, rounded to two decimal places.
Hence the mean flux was 8.63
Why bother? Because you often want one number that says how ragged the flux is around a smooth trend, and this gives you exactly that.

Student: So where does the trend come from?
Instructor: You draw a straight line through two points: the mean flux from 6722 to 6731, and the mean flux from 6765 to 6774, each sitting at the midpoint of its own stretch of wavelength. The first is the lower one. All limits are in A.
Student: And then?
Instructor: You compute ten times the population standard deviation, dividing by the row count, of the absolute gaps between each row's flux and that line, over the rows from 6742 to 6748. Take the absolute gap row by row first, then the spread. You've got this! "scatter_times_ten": 2.7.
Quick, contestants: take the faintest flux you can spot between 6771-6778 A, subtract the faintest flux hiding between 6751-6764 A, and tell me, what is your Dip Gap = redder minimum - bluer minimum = 1.7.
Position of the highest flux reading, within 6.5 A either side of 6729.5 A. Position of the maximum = 6727.03 A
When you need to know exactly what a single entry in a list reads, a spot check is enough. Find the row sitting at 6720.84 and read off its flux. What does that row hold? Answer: 8.39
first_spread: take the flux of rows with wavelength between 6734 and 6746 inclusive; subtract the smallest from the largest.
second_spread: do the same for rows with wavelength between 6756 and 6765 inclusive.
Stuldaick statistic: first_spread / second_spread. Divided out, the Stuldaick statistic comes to 1.24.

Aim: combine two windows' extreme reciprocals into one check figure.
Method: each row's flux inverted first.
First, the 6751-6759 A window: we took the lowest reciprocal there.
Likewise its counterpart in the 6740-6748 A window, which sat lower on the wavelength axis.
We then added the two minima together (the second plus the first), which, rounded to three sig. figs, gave 0.207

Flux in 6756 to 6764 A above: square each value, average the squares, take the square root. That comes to 8.44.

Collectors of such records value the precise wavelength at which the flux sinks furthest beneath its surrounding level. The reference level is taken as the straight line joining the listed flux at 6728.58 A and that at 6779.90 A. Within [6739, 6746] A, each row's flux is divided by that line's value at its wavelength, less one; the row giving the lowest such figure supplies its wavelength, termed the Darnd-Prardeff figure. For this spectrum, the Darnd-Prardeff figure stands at 6745.65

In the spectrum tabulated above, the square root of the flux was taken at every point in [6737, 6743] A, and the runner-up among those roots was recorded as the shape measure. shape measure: 3.03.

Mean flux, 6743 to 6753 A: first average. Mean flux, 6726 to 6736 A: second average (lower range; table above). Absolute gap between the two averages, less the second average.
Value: -8.5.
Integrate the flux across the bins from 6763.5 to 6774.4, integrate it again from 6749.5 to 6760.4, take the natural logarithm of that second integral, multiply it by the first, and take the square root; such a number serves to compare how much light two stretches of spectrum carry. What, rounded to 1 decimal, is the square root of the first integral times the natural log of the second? 21.4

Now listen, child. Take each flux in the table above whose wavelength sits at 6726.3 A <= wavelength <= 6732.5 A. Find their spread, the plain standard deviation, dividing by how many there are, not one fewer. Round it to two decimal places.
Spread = 0.72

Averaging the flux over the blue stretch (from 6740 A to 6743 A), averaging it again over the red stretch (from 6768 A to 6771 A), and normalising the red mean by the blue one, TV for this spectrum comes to 0.96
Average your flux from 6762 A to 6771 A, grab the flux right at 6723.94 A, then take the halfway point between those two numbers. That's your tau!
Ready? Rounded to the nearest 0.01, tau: 9.09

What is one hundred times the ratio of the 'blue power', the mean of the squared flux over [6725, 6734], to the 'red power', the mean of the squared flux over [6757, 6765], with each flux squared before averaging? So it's 104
